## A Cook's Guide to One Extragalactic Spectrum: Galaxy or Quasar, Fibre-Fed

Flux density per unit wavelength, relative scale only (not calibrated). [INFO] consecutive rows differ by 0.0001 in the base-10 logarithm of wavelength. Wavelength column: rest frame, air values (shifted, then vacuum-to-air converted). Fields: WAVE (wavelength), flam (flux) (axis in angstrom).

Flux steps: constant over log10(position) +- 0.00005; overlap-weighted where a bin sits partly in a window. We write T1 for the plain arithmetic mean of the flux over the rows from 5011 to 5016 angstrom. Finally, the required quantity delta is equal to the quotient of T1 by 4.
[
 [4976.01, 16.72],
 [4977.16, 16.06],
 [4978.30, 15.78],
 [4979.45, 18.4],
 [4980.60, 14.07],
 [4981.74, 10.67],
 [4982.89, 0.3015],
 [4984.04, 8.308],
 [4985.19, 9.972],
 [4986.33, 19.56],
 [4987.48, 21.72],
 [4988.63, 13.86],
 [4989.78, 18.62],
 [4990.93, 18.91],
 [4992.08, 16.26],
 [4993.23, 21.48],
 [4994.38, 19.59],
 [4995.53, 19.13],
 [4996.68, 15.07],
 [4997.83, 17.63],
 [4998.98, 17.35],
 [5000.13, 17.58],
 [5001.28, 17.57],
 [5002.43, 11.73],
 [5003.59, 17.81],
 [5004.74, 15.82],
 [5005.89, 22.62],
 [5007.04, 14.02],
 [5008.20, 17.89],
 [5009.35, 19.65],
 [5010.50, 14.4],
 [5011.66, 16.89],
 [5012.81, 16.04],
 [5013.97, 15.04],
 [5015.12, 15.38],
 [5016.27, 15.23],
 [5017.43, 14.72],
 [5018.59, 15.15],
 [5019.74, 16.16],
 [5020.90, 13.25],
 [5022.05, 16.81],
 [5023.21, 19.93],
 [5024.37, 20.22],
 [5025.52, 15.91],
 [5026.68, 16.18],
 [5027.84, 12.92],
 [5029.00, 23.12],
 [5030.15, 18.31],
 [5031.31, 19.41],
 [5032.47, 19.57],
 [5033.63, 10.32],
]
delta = 4.0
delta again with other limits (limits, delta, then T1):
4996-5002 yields 4.3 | 17.0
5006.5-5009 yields 4.0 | 16.0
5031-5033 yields 4.9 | 19.5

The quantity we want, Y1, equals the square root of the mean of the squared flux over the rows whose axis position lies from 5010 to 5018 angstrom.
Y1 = 15.4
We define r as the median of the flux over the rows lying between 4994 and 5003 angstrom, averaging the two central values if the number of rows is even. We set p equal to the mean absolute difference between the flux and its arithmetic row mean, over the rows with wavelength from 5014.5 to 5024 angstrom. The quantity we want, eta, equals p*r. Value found 24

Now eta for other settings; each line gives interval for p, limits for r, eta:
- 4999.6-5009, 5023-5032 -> 43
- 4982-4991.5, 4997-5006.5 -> 102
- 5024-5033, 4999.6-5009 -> 42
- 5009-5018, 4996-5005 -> 21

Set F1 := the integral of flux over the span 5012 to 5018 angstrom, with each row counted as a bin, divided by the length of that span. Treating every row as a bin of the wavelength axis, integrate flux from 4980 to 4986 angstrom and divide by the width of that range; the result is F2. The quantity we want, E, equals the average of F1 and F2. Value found 12.3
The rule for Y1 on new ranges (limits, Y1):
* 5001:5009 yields 17.1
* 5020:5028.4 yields 16.7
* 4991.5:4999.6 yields 18.2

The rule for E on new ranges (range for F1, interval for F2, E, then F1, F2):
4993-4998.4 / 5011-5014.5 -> 17.2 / 18.4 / 15.9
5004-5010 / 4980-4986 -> 13.6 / 18.0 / 9.2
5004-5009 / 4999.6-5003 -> 16.7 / 17.7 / 15.6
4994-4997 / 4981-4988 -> 14.9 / 18.1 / 11.7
